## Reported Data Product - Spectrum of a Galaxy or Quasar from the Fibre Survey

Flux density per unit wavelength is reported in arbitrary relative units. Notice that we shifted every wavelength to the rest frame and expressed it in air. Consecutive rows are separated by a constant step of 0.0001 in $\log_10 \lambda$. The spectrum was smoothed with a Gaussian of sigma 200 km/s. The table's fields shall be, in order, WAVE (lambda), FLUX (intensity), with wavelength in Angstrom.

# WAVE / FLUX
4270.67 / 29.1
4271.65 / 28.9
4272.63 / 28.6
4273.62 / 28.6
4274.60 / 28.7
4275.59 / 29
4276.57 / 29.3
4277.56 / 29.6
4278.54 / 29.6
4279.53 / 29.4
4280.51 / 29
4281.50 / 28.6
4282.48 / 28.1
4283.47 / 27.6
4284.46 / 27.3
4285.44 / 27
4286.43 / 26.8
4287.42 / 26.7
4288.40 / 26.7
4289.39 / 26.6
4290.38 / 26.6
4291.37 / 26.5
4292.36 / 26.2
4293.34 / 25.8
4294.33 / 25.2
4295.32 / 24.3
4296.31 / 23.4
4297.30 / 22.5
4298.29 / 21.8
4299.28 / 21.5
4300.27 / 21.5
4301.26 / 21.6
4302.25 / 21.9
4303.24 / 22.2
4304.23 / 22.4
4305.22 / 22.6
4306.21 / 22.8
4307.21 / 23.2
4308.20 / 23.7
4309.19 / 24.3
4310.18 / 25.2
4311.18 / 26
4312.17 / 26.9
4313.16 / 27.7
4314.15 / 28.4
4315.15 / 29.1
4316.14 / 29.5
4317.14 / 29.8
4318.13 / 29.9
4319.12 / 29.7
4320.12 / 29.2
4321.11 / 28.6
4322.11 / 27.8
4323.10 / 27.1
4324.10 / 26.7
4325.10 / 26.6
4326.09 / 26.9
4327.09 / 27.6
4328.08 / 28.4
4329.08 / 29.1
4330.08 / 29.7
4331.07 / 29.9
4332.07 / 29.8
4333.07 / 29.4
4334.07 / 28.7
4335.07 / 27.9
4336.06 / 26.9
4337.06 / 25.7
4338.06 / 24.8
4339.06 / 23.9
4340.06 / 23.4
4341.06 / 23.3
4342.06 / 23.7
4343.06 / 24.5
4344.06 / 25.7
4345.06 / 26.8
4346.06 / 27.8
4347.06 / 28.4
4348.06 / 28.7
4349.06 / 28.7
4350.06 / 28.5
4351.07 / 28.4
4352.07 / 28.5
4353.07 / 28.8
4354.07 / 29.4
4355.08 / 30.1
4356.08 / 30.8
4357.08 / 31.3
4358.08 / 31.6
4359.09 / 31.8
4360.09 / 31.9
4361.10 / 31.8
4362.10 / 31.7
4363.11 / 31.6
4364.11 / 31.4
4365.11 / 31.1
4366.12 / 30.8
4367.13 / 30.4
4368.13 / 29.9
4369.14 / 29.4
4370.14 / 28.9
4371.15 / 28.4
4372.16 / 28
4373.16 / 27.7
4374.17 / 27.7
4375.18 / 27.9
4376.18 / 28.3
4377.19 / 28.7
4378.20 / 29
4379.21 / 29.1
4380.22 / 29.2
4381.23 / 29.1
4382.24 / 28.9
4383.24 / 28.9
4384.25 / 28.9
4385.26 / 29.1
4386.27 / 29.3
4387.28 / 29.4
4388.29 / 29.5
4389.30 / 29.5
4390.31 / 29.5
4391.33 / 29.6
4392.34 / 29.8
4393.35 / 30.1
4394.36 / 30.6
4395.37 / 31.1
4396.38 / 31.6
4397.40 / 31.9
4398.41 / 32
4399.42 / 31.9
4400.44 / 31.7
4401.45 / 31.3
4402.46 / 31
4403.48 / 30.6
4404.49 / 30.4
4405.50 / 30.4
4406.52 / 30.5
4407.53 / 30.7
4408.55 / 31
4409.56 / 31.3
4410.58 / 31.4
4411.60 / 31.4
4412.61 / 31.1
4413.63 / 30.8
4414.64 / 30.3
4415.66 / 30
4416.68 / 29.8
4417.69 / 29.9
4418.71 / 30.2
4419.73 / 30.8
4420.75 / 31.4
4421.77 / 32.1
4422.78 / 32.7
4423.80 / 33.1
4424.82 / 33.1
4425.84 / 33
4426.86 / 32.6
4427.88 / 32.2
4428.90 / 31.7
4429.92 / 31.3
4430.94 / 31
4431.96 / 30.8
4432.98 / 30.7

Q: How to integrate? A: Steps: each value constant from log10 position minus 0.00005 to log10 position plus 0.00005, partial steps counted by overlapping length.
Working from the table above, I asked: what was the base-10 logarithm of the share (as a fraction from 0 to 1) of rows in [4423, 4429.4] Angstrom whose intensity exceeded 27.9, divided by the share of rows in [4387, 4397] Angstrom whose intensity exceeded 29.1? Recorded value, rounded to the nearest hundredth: 0.00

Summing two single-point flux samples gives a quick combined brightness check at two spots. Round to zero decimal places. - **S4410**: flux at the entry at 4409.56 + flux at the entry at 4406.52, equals 62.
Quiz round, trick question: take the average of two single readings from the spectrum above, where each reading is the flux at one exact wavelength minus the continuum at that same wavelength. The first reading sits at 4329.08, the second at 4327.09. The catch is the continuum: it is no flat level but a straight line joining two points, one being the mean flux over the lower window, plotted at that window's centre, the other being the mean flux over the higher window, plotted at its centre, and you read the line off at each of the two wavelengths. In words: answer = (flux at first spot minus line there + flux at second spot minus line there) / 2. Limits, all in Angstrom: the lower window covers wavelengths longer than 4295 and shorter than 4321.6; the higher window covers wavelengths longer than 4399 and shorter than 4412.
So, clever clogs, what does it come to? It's 1.98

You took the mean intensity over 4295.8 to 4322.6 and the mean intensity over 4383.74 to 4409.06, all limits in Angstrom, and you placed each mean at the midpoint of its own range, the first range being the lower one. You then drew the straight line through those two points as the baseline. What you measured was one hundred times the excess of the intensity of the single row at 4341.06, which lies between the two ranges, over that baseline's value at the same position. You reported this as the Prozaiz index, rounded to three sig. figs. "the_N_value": -389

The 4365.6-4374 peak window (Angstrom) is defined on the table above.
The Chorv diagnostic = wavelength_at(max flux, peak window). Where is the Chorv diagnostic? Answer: 4366.12 Angstrom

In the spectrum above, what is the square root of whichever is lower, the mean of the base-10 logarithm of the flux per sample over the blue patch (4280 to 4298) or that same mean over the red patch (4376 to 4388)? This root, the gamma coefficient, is 1.19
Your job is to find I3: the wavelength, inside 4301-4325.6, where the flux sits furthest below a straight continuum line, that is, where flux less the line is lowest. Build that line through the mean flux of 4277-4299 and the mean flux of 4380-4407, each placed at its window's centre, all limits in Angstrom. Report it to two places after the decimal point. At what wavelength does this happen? 4301.26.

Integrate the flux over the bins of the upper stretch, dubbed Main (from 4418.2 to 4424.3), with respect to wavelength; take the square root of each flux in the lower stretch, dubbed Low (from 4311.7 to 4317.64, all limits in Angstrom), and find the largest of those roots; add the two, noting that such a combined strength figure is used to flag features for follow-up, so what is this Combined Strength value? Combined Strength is 199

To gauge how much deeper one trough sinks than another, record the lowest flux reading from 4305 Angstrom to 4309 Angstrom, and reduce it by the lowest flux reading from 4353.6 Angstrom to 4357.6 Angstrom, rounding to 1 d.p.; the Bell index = -6.8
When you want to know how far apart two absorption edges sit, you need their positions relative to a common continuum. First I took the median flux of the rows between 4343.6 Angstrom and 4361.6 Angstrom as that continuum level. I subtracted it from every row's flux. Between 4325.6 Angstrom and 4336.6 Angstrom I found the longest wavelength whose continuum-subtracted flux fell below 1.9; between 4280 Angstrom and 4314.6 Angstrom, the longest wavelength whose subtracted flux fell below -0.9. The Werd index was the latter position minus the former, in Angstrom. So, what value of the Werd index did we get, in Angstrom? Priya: -22.9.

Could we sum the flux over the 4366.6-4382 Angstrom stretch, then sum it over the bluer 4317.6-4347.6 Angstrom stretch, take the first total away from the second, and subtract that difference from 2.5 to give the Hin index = -384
